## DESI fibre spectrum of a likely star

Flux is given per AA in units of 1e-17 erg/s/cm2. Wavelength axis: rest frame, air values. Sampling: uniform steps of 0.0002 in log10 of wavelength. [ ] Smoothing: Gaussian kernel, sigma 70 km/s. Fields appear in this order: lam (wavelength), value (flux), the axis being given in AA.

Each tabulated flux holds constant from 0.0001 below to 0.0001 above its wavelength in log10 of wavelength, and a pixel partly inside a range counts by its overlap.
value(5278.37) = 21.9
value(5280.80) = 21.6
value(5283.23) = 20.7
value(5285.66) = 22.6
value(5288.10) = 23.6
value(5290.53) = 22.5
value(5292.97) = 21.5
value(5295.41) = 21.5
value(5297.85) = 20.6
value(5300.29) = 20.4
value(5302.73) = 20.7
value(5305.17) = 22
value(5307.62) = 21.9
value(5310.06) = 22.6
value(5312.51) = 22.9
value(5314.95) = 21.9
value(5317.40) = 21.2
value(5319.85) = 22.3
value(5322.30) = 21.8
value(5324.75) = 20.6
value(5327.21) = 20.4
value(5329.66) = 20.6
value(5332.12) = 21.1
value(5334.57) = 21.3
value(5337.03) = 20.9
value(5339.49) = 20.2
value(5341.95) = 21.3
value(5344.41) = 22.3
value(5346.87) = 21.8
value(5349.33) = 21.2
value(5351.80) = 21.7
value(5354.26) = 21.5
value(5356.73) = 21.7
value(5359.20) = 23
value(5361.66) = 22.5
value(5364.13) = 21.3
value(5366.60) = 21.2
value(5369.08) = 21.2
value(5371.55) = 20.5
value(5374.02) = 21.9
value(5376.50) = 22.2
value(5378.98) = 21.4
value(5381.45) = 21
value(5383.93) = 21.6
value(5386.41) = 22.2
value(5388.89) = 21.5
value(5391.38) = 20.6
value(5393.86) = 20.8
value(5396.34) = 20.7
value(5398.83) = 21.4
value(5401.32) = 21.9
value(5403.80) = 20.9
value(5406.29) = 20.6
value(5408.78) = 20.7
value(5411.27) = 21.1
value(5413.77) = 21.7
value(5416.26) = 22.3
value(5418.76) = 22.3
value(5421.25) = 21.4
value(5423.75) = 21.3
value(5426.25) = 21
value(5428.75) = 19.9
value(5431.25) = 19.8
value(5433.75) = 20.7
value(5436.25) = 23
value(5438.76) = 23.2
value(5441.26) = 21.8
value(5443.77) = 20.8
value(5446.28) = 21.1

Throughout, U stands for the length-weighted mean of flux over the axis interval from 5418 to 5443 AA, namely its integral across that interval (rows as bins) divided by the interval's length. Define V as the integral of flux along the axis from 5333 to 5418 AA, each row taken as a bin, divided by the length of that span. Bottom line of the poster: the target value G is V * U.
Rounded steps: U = 21.4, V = 21.4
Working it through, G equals 458.6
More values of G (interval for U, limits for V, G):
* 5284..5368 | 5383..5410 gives 457.2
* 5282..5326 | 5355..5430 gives 465.0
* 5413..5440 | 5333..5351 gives 457.9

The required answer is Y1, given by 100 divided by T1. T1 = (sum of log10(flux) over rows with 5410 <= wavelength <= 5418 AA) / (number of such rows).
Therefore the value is 74.8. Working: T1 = 1.34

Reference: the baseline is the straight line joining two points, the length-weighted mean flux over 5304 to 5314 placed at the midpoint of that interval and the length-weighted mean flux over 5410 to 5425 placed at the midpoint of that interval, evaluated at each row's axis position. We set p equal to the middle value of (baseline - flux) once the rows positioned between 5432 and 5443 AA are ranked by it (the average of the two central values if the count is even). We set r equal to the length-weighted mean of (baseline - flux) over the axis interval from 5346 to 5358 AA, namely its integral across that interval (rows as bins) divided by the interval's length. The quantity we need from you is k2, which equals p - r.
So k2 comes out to -1.4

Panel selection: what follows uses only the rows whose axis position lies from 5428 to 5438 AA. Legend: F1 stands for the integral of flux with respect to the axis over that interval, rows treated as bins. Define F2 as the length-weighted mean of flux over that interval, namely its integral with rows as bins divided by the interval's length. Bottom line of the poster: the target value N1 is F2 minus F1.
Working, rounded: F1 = 210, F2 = 21.0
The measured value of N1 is -189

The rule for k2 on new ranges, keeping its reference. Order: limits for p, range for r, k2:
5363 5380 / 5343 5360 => 0.5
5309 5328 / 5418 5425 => 0.4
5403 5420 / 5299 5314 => 0.0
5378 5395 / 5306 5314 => 0.6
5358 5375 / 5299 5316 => 0.1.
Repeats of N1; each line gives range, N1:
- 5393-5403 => -191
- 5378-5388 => -194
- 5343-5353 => -196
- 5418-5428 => -192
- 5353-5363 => -200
